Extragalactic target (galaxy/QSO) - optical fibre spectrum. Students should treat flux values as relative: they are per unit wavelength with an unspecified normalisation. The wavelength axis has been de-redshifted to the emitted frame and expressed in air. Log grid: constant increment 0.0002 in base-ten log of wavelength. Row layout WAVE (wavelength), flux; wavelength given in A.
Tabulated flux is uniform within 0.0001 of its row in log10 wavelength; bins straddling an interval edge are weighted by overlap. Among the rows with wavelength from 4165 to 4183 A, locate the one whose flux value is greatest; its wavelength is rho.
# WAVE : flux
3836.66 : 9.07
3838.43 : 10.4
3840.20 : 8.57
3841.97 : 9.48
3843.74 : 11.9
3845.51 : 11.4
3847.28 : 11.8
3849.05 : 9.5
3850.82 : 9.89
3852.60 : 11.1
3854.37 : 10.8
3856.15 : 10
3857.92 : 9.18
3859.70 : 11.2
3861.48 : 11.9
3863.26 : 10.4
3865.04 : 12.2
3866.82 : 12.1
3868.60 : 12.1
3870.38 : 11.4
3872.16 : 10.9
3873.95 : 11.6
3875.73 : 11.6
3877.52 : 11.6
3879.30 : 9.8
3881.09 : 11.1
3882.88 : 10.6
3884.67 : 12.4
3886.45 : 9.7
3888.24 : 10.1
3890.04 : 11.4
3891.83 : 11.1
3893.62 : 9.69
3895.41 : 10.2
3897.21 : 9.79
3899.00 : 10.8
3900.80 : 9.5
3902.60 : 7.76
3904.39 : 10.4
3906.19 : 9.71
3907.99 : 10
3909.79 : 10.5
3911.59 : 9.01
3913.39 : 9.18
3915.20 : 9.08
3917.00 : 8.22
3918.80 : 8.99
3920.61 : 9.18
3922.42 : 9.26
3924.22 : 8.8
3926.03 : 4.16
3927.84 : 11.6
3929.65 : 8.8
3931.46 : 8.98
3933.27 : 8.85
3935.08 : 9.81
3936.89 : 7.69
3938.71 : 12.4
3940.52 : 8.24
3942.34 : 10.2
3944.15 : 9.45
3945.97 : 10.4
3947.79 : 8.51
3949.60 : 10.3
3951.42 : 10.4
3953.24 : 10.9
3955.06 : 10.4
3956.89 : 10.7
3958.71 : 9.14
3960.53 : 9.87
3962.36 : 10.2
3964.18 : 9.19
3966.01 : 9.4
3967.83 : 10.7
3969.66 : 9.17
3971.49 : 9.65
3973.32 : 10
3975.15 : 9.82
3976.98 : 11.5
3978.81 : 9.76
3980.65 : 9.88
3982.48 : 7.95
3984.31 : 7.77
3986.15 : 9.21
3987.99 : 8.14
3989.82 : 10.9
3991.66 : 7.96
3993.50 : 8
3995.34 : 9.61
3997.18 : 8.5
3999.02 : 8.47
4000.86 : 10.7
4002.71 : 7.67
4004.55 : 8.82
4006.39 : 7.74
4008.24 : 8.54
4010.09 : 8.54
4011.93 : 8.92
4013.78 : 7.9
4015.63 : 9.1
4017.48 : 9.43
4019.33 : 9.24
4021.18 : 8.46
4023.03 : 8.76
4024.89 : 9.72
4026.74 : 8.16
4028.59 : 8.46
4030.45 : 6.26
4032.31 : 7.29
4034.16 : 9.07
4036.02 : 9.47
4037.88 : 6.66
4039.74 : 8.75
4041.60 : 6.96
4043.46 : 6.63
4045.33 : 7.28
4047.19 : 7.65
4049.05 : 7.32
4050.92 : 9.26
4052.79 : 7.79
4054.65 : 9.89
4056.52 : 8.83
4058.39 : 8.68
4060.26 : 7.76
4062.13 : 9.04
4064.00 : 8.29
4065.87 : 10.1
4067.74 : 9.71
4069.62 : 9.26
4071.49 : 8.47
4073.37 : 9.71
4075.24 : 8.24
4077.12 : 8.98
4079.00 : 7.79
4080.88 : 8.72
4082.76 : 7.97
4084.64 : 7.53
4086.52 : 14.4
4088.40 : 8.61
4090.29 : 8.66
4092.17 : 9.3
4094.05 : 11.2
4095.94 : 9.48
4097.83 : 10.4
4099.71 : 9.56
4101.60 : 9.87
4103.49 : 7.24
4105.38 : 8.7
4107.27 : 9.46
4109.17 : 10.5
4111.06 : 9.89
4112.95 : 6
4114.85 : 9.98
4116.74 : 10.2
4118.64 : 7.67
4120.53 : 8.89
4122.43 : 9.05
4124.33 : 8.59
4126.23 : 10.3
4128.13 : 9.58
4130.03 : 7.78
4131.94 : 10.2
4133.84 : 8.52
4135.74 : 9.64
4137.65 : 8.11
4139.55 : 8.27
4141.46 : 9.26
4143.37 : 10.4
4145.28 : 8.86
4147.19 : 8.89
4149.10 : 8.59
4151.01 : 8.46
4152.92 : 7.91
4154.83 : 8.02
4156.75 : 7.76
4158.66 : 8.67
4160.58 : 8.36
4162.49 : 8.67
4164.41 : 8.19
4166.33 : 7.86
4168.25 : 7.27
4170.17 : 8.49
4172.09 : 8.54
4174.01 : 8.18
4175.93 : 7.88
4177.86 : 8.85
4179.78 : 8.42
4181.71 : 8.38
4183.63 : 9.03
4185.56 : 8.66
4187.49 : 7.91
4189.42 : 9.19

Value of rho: 4177.86 A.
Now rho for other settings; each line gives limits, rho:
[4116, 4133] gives 4126.23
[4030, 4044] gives 4036.02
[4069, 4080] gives 4073.37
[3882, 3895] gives 3884.67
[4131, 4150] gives 4143.37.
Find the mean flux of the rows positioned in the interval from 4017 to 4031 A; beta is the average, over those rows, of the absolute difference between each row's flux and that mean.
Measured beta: 0.73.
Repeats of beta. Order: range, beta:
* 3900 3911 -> 0.68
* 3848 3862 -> 0.80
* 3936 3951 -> 1.18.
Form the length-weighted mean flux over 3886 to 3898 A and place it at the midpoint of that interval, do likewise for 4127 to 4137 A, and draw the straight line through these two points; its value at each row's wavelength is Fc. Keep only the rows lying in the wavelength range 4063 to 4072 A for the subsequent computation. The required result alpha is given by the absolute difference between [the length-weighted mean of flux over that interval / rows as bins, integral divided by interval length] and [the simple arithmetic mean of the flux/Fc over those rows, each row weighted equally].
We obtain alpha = 8.2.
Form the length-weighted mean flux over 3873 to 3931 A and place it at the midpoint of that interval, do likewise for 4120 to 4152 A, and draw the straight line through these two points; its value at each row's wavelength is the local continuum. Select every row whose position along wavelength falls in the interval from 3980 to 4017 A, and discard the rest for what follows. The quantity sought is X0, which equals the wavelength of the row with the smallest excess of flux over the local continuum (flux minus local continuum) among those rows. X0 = 4002.71 A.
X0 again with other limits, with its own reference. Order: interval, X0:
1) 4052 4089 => 4084.64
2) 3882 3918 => 3902.60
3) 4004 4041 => 4030.45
